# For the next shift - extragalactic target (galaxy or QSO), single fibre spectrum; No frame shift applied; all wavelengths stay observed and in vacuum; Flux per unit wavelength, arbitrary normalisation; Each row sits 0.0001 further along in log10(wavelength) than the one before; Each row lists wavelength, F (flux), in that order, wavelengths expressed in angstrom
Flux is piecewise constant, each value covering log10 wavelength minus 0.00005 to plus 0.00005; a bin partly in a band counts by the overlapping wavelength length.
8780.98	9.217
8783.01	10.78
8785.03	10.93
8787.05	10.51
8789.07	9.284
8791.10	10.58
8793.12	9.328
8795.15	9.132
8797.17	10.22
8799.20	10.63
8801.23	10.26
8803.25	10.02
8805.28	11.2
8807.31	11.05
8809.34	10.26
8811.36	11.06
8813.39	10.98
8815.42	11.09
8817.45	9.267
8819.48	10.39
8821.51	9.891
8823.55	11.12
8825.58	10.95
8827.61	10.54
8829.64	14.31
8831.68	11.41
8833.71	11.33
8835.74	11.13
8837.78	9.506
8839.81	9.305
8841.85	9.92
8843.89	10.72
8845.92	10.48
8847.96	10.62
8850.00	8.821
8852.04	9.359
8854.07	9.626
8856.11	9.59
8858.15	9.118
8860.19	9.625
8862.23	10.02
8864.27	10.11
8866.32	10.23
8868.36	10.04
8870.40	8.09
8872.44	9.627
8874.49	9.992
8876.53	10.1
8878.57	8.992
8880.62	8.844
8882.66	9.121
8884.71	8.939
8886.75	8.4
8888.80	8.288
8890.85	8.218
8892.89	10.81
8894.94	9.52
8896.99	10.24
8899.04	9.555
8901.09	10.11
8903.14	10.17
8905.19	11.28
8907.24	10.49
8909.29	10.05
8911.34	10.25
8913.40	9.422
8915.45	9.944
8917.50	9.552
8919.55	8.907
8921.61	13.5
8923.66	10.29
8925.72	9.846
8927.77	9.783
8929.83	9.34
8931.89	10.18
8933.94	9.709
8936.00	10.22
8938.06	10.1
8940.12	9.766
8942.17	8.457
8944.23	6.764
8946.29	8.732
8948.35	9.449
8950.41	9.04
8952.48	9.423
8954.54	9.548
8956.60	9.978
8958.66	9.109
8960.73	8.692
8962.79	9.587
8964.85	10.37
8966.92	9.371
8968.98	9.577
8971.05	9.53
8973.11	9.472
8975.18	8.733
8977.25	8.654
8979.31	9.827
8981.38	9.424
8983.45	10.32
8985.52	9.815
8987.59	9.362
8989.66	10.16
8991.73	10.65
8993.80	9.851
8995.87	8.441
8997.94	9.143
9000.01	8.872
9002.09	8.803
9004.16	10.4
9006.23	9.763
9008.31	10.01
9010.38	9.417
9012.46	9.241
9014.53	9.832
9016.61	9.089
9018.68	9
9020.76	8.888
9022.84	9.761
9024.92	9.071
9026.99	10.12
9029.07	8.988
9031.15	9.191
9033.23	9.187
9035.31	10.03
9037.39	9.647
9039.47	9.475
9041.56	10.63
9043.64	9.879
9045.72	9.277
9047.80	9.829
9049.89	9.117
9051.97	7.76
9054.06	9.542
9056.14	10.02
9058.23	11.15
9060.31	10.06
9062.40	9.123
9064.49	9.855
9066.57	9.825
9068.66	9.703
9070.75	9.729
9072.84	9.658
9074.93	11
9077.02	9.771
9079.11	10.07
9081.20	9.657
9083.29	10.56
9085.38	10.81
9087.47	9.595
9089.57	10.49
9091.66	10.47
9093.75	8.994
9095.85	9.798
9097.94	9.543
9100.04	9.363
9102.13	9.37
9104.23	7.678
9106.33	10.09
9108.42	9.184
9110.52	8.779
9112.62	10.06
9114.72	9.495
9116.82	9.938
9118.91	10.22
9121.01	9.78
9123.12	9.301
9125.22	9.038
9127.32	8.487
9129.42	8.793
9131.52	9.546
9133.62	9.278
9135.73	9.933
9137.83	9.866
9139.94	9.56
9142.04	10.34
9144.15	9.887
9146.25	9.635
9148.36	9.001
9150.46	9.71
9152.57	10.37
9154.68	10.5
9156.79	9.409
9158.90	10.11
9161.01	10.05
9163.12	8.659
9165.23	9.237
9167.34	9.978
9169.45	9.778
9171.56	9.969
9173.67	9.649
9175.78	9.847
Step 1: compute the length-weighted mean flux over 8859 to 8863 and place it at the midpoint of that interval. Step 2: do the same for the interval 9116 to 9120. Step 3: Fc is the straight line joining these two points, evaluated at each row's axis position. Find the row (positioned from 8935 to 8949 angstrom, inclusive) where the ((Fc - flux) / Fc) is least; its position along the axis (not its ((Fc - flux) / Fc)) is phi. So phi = 8936.00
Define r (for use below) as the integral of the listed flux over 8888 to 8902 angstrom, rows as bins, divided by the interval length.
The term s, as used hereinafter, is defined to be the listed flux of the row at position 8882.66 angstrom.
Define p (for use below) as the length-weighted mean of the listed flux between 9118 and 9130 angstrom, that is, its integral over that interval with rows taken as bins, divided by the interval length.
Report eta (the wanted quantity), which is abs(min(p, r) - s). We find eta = 0.15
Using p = 9.27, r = 9.549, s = 9.121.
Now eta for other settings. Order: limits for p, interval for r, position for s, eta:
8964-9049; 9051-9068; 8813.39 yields 1.44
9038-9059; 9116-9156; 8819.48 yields 0.75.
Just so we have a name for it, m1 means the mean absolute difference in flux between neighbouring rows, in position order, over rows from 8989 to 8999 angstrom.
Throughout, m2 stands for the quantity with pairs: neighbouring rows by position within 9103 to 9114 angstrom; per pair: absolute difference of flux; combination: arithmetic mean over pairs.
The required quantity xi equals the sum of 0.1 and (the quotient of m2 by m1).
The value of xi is 1.6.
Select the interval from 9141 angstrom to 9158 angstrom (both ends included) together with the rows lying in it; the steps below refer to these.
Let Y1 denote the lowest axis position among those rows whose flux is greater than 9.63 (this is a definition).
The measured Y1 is 9142.04 angstrom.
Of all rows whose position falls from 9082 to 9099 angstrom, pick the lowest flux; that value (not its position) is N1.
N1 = 8.994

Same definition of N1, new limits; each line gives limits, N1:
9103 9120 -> 7.678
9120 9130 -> 8.487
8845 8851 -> 8.821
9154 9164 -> 8.659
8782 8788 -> 10.51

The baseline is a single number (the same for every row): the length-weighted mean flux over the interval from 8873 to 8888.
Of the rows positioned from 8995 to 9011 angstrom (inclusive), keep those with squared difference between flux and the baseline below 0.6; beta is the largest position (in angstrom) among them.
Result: 9010.38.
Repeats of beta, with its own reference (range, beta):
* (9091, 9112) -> 9110.52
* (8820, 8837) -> 8821.51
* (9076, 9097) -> 9095.85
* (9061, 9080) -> 9077.02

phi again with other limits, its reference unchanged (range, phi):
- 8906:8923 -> 8921.61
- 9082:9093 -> 9085.38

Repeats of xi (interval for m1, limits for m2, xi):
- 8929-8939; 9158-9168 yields 1.5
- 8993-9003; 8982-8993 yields 1.0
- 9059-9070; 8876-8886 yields 1.0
